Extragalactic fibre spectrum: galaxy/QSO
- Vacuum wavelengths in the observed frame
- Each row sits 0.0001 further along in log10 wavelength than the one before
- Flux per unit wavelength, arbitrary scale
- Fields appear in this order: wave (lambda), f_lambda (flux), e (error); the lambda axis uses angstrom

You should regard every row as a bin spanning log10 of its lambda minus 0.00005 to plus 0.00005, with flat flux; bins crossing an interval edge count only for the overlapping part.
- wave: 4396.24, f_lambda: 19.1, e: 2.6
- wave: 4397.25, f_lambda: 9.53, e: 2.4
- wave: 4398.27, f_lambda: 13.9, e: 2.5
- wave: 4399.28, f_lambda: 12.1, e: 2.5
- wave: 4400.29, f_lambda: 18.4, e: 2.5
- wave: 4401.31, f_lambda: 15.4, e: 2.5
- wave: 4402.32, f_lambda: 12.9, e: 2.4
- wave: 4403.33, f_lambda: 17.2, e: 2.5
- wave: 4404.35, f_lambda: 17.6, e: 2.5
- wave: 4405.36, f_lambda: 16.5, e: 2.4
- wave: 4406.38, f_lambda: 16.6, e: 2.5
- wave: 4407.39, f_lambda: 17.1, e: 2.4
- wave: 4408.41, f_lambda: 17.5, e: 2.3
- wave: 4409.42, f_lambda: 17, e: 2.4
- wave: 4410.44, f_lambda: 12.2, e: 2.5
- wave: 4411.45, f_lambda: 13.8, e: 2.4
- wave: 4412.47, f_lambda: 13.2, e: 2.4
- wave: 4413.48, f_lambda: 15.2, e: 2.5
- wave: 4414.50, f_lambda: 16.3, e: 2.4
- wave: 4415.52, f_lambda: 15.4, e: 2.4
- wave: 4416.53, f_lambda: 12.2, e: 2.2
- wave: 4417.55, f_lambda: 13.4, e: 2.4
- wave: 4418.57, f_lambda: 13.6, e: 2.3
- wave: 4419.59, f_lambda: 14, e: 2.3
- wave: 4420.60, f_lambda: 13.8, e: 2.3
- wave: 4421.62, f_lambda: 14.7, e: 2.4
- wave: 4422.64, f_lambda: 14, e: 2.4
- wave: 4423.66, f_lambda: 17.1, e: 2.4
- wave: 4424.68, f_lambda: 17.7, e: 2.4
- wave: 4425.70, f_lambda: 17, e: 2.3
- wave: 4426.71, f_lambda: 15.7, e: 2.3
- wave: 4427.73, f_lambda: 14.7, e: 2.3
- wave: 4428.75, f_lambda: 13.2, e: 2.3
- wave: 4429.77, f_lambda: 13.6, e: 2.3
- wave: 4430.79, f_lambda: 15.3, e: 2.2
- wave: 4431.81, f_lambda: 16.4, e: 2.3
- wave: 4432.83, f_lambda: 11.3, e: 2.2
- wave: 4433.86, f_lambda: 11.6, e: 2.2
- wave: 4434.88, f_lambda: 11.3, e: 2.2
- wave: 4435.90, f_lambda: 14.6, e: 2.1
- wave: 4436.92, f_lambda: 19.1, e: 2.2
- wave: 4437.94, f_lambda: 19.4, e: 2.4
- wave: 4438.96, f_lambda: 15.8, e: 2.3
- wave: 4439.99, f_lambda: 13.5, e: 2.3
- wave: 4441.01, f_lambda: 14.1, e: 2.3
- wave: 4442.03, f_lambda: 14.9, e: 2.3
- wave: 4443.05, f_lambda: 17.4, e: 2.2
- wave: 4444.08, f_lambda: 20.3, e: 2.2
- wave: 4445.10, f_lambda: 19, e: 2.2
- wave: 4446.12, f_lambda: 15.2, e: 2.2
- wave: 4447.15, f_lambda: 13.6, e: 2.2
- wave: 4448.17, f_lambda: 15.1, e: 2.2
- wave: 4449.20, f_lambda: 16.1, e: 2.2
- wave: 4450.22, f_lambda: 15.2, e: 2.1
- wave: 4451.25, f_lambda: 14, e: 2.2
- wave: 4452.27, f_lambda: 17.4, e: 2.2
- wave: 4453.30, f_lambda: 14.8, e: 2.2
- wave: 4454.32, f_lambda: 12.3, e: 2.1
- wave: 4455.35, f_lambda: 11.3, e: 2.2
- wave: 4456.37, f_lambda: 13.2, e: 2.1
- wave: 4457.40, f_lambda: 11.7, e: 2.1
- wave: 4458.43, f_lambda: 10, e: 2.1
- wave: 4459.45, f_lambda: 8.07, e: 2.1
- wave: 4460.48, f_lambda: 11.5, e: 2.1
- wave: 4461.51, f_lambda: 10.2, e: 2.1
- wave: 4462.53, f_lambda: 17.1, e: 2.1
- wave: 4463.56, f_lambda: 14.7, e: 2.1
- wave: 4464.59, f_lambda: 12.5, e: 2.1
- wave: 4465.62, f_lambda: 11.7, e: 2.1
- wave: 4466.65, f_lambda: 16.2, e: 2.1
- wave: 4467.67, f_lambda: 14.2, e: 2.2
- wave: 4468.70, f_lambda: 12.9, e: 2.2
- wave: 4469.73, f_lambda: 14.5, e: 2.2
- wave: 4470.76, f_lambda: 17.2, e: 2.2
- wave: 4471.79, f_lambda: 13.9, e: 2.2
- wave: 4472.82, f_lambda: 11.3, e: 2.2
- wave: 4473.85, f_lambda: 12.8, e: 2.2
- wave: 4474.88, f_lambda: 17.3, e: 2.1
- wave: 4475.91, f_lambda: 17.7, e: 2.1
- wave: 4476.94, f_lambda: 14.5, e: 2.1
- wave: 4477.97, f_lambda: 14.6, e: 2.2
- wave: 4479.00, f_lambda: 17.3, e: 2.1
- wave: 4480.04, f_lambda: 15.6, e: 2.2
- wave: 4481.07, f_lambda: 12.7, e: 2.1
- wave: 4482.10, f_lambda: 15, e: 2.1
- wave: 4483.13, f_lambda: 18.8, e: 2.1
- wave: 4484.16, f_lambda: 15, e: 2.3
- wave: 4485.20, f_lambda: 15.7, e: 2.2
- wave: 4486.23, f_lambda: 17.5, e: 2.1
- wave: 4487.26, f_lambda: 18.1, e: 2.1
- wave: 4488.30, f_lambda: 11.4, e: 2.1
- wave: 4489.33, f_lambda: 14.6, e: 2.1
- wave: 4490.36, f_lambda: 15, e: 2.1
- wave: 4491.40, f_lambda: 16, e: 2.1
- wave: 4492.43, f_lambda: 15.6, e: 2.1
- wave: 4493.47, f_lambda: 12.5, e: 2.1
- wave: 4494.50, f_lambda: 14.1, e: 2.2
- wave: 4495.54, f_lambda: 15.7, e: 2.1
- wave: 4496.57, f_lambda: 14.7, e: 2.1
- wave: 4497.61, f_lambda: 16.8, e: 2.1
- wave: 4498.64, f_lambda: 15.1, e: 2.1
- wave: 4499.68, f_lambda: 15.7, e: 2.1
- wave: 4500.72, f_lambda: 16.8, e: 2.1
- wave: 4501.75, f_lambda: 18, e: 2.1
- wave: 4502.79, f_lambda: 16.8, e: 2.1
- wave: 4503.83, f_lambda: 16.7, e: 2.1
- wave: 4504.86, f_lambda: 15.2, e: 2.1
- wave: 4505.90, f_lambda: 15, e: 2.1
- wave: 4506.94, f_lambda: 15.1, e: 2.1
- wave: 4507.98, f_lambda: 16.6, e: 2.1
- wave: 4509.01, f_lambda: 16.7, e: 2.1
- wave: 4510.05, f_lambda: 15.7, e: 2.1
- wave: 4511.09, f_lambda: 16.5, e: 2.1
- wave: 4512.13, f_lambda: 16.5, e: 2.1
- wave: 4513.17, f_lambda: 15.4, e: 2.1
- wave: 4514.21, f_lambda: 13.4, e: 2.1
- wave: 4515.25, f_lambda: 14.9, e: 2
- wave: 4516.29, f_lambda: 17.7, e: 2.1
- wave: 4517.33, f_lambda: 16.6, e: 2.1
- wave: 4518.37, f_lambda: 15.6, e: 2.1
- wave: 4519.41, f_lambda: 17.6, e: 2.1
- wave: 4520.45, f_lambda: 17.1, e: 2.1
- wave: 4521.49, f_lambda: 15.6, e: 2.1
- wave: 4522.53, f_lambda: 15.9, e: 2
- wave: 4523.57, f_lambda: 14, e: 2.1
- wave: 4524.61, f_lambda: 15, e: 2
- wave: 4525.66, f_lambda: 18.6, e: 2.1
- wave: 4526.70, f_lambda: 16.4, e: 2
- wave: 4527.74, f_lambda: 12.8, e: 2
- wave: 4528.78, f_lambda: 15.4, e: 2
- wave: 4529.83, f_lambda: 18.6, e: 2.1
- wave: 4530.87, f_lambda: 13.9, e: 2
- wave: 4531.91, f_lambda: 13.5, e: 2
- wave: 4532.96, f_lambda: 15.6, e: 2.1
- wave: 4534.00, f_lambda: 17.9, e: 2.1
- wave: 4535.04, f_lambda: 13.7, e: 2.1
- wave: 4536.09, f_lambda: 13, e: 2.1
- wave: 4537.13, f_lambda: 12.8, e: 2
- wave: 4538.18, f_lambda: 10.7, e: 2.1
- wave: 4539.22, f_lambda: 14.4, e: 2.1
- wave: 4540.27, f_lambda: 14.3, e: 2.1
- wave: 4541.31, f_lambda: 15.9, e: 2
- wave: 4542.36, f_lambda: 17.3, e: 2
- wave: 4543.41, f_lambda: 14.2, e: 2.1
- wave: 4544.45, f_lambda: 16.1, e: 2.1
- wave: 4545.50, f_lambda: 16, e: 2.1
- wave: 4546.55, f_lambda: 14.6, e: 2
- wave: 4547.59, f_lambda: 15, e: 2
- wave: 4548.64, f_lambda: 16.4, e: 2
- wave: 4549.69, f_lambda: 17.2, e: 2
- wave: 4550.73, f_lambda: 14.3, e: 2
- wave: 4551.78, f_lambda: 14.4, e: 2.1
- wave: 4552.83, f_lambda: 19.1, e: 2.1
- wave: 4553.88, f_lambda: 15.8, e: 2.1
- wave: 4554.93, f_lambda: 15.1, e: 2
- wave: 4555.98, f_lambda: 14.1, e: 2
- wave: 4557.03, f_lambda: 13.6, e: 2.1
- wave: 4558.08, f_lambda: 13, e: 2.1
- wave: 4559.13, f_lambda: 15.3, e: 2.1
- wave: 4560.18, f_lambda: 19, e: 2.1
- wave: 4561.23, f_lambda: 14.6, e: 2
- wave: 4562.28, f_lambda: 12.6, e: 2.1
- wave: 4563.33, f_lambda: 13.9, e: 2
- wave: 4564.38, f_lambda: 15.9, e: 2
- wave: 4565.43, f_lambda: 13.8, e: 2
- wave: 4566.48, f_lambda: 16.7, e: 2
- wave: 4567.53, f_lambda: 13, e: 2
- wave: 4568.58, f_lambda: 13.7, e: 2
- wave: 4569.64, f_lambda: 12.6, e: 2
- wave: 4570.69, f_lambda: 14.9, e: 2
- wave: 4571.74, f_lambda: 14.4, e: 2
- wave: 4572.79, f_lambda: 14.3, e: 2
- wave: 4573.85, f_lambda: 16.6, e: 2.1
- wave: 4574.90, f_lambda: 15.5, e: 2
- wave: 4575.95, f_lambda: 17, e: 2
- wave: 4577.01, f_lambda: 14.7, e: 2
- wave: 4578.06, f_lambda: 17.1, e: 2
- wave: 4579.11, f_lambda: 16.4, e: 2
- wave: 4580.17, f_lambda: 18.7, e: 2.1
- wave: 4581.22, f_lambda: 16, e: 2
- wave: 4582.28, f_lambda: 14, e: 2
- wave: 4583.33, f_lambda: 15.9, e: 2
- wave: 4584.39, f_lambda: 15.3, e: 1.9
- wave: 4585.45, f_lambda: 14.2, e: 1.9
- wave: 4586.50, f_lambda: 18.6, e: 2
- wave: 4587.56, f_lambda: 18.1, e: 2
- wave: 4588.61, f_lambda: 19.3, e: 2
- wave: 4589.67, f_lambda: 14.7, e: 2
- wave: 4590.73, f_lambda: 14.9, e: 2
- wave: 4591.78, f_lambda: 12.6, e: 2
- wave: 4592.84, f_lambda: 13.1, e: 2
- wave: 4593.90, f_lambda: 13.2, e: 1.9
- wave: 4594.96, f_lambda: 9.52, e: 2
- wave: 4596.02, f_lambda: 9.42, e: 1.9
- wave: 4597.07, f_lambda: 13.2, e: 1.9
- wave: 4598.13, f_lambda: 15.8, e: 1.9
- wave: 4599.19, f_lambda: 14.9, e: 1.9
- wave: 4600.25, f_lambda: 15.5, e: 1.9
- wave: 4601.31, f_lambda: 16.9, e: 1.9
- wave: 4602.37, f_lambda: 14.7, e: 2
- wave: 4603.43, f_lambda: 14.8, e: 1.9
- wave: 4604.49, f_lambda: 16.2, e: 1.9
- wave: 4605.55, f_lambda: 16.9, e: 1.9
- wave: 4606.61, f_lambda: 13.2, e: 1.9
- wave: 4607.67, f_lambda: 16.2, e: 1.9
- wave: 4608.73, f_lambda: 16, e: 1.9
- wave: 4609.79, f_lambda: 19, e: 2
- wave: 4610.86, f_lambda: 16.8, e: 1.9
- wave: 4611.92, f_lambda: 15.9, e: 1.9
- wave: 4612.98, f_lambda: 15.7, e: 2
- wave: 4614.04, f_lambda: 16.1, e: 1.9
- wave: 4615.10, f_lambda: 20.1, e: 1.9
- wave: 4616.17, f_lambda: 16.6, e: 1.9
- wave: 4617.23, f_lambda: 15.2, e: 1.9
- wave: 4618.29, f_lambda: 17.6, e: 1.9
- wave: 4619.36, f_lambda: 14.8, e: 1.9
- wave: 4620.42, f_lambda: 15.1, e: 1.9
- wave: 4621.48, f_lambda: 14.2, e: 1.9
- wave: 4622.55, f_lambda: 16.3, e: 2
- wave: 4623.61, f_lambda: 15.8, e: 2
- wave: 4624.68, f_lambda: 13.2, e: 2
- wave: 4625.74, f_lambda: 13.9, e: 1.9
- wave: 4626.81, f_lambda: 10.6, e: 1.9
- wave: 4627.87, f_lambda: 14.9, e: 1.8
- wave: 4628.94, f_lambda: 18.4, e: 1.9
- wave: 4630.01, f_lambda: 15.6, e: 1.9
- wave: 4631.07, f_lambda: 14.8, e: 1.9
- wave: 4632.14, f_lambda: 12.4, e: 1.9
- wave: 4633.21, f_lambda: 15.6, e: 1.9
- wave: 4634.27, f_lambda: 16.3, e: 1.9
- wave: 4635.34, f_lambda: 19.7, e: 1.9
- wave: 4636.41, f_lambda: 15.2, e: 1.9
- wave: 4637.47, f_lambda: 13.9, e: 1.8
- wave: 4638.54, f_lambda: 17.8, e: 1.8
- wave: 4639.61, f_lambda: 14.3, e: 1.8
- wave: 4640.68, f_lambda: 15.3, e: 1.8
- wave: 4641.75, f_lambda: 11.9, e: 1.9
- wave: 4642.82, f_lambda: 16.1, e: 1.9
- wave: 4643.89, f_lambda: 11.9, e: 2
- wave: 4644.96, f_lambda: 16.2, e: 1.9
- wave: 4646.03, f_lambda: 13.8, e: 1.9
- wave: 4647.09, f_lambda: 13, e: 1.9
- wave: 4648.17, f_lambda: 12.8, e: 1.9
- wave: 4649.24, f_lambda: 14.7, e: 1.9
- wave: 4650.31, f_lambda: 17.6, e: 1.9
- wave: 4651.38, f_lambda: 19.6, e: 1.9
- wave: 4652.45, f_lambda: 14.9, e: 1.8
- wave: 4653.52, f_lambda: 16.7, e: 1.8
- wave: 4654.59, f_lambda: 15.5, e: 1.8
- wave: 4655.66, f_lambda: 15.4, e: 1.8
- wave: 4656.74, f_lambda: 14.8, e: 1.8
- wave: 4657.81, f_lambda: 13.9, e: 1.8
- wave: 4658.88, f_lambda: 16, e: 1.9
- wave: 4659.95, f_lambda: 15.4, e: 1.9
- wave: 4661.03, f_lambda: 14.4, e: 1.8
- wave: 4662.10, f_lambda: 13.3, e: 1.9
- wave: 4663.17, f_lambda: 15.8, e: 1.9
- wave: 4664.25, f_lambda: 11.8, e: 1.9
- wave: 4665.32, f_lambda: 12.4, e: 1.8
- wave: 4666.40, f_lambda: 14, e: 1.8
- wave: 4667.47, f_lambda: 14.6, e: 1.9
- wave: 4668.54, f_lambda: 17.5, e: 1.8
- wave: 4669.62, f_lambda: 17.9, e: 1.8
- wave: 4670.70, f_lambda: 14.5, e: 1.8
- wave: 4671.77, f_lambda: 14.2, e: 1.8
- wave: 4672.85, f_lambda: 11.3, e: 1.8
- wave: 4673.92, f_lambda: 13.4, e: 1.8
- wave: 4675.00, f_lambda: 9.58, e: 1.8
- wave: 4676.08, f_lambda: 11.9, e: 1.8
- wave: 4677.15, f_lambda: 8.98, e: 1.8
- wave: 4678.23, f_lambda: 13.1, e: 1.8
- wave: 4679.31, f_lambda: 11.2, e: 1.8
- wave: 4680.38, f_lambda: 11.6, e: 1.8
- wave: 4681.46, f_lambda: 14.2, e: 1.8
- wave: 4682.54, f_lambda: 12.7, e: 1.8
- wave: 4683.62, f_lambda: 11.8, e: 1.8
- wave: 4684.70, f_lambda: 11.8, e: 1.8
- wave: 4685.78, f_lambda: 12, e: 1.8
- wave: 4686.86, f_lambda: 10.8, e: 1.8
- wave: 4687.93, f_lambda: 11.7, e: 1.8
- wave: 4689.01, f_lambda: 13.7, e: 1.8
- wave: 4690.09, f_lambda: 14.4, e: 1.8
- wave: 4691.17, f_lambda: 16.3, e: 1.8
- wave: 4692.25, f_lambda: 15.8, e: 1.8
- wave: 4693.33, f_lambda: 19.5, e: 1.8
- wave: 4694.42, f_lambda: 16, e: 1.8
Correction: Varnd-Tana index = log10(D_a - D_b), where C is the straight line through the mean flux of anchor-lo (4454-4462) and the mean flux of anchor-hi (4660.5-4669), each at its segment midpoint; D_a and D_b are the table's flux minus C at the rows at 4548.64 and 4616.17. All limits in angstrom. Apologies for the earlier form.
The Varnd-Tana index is -0.1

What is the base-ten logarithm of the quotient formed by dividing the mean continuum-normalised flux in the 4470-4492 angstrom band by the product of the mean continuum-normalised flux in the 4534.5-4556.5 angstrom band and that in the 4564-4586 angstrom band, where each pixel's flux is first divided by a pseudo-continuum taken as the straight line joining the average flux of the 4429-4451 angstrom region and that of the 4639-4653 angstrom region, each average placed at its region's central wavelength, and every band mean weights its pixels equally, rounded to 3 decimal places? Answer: -0.003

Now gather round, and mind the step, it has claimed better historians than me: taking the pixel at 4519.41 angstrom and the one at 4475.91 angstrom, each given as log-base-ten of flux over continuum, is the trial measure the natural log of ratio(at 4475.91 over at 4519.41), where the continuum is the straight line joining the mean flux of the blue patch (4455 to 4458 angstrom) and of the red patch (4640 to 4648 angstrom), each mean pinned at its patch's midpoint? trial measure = 0.1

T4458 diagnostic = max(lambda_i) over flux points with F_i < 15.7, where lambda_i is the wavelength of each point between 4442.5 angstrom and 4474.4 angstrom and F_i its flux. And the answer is 4473.85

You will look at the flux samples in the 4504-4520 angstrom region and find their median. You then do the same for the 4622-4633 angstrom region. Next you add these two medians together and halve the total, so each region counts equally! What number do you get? 15.3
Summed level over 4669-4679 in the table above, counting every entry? 115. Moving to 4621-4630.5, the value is 133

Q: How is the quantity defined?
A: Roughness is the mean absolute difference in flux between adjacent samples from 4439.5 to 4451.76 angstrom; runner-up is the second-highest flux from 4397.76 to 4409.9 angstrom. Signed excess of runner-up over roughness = 16.0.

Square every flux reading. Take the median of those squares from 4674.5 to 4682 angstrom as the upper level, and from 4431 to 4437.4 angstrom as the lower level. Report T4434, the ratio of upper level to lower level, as 0.77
